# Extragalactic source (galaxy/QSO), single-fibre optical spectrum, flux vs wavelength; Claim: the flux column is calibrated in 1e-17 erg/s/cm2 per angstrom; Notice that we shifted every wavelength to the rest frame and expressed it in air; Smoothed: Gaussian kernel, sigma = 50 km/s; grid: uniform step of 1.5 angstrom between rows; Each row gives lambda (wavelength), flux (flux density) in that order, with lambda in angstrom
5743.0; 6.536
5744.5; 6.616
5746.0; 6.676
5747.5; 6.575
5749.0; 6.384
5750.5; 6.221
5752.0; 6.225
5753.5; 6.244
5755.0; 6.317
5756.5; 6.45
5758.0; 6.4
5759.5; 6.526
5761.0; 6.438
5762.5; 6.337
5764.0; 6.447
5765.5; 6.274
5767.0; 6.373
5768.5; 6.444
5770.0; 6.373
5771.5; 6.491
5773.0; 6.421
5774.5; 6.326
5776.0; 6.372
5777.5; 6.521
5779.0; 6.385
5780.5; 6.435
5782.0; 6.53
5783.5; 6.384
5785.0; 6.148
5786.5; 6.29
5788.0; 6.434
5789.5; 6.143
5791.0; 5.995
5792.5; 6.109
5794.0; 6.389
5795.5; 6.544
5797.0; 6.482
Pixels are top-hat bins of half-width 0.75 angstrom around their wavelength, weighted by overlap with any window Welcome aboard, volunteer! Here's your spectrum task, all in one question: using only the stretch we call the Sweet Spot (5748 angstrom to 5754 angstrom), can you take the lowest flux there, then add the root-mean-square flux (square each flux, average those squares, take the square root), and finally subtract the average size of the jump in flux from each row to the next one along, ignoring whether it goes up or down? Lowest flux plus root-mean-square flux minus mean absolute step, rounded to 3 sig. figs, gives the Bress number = 12.4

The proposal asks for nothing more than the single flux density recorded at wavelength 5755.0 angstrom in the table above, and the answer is 6.317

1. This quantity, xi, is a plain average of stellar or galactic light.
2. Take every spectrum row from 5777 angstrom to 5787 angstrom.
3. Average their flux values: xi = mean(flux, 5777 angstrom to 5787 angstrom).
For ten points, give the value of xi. 6.38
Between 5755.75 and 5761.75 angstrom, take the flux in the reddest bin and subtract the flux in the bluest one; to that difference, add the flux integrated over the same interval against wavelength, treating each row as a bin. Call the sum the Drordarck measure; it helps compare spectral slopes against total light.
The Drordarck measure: 39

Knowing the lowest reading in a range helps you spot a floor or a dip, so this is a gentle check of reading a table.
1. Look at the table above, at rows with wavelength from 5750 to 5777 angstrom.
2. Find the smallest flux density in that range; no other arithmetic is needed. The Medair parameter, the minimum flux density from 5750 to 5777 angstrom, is 6.221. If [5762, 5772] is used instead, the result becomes 6.274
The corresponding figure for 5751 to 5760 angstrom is 6.225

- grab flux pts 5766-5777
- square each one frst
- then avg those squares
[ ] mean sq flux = 40.96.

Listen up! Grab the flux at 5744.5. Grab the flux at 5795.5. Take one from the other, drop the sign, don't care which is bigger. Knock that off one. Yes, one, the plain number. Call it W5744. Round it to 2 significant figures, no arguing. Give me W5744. 0.93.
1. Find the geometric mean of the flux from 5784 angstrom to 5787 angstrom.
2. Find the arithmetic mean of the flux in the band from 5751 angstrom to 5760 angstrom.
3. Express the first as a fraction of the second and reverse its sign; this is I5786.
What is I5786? -0.98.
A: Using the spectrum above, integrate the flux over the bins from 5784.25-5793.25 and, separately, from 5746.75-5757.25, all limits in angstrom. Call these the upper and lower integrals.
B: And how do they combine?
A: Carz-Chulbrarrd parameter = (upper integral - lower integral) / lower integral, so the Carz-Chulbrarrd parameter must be -0.16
